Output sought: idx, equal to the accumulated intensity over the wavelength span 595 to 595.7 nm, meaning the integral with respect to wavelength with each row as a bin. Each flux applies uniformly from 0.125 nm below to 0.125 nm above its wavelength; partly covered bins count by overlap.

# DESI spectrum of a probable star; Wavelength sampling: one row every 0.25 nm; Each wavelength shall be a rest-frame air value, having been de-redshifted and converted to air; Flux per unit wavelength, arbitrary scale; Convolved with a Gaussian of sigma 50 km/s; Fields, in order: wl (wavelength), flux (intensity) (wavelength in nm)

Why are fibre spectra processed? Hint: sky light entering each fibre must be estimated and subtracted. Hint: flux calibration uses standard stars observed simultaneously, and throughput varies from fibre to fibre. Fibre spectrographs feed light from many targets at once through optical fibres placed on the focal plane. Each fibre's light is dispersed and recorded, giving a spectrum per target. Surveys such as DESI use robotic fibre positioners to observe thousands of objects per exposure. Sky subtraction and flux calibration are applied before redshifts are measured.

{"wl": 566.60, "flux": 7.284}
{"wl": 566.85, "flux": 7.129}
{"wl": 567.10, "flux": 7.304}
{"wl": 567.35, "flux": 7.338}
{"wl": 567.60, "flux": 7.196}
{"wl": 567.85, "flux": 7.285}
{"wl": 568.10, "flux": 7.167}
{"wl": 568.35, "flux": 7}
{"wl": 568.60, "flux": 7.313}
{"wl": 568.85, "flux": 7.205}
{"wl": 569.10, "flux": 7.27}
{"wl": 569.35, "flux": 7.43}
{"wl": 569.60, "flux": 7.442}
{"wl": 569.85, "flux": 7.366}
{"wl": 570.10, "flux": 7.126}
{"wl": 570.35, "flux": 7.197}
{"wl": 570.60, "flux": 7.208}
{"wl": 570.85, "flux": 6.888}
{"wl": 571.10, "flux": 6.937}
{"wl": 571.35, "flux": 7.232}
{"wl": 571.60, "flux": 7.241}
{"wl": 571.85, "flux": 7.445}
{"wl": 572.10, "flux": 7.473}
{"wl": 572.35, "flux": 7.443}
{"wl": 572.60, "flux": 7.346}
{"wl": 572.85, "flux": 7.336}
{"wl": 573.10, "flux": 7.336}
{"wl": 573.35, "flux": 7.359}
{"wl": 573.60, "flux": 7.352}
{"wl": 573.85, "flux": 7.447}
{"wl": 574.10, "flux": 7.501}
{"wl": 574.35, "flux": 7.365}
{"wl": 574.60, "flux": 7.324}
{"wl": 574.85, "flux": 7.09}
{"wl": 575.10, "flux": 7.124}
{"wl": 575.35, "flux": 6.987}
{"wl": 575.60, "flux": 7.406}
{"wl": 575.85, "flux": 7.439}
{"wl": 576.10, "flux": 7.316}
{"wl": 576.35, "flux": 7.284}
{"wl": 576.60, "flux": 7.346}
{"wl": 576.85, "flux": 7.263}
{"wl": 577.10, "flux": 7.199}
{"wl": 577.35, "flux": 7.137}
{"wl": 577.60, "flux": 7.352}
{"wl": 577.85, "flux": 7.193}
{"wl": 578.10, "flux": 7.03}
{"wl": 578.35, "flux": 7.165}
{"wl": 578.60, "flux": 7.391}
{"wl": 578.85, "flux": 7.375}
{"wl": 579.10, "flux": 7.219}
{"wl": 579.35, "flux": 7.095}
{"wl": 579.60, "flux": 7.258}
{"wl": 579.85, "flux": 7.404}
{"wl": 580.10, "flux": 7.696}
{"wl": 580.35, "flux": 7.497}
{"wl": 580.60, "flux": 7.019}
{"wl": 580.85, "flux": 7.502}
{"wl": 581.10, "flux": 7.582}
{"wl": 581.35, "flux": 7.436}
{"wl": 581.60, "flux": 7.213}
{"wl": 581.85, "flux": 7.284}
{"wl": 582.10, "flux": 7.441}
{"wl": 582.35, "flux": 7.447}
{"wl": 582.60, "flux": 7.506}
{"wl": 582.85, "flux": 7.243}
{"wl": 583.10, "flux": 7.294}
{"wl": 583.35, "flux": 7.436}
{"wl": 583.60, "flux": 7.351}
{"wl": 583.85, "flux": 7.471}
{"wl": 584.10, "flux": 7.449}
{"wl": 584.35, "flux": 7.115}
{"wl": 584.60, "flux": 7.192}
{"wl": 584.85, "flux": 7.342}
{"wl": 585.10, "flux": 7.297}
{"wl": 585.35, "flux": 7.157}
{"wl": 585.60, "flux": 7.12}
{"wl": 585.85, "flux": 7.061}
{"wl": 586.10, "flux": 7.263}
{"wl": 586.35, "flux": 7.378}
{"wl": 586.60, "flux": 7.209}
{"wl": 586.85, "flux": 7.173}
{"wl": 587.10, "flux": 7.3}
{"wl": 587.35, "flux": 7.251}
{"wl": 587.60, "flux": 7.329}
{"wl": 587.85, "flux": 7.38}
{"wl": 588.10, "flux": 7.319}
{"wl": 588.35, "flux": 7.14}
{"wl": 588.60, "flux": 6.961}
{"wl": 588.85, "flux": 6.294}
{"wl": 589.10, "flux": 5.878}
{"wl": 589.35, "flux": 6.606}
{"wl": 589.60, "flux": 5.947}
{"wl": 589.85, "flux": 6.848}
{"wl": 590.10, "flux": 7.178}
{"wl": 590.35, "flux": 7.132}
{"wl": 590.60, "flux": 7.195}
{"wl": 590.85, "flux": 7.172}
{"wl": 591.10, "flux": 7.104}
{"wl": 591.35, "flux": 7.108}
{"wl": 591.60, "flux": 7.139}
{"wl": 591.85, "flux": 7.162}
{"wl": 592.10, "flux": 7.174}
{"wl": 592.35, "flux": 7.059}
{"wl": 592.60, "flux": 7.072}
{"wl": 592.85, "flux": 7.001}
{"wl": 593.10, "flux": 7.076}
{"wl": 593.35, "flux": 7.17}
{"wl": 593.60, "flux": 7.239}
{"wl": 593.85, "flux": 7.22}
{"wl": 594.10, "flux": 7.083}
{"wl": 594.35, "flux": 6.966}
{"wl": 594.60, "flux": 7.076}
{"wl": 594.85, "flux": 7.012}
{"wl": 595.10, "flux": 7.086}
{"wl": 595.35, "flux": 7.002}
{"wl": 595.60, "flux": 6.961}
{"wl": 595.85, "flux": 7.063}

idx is 4.9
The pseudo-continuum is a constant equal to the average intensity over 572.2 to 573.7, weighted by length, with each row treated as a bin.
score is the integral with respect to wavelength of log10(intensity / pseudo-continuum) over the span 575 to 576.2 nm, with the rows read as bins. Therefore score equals -0.008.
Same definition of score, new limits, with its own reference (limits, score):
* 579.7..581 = 0.004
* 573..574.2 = 0.002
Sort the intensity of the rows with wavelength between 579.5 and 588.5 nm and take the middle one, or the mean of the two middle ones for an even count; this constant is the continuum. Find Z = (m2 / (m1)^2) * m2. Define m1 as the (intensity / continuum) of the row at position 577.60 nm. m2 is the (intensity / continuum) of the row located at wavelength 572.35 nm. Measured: 1.02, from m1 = 1.01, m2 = 1.02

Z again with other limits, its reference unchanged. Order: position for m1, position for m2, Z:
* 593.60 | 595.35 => 0.94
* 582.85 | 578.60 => 1.04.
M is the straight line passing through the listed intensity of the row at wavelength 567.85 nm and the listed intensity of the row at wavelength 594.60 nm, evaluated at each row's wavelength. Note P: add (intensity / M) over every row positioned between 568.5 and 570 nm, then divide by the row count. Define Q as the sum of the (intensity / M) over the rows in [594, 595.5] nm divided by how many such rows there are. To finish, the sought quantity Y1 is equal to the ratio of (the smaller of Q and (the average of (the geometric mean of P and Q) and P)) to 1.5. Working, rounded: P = 1.01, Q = 0.99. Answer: 0.663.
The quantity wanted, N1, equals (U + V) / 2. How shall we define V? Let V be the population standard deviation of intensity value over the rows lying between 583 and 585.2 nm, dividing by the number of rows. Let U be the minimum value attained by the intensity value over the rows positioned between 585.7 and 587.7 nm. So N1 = 3.59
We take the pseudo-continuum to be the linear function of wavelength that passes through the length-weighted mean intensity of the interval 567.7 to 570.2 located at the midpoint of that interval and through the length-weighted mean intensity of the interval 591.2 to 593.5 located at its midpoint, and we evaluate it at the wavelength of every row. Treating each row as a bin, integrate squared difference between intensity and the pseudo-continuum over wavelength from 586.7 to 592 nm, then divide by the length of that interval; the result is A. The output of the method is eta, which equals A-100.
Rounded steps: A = 0.199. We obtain -99.8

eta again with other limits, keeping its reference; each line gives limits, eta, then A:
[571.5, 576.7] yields -100.0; 0.026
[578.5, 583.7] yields -99.9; 0.059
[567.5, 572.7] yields -100.0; 0.027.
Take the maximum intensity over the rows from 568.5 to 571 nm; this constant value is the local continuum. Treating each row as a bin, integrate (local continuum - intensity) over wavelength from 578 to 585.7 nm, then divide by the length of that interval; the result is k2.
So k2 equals 0.117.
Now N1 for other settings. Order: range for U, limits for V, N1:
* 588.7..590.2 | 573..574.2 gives 2.97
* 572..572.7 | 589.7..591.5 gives 3.73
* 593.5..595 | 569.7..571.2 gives 3.57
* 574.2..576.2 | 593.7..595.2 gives 3.53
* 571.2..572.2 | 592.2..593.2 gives 3.63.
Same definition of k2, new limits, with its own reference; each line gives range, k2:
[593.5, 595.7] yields 0.371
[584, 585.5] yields 0.189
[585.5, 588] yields 0.194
